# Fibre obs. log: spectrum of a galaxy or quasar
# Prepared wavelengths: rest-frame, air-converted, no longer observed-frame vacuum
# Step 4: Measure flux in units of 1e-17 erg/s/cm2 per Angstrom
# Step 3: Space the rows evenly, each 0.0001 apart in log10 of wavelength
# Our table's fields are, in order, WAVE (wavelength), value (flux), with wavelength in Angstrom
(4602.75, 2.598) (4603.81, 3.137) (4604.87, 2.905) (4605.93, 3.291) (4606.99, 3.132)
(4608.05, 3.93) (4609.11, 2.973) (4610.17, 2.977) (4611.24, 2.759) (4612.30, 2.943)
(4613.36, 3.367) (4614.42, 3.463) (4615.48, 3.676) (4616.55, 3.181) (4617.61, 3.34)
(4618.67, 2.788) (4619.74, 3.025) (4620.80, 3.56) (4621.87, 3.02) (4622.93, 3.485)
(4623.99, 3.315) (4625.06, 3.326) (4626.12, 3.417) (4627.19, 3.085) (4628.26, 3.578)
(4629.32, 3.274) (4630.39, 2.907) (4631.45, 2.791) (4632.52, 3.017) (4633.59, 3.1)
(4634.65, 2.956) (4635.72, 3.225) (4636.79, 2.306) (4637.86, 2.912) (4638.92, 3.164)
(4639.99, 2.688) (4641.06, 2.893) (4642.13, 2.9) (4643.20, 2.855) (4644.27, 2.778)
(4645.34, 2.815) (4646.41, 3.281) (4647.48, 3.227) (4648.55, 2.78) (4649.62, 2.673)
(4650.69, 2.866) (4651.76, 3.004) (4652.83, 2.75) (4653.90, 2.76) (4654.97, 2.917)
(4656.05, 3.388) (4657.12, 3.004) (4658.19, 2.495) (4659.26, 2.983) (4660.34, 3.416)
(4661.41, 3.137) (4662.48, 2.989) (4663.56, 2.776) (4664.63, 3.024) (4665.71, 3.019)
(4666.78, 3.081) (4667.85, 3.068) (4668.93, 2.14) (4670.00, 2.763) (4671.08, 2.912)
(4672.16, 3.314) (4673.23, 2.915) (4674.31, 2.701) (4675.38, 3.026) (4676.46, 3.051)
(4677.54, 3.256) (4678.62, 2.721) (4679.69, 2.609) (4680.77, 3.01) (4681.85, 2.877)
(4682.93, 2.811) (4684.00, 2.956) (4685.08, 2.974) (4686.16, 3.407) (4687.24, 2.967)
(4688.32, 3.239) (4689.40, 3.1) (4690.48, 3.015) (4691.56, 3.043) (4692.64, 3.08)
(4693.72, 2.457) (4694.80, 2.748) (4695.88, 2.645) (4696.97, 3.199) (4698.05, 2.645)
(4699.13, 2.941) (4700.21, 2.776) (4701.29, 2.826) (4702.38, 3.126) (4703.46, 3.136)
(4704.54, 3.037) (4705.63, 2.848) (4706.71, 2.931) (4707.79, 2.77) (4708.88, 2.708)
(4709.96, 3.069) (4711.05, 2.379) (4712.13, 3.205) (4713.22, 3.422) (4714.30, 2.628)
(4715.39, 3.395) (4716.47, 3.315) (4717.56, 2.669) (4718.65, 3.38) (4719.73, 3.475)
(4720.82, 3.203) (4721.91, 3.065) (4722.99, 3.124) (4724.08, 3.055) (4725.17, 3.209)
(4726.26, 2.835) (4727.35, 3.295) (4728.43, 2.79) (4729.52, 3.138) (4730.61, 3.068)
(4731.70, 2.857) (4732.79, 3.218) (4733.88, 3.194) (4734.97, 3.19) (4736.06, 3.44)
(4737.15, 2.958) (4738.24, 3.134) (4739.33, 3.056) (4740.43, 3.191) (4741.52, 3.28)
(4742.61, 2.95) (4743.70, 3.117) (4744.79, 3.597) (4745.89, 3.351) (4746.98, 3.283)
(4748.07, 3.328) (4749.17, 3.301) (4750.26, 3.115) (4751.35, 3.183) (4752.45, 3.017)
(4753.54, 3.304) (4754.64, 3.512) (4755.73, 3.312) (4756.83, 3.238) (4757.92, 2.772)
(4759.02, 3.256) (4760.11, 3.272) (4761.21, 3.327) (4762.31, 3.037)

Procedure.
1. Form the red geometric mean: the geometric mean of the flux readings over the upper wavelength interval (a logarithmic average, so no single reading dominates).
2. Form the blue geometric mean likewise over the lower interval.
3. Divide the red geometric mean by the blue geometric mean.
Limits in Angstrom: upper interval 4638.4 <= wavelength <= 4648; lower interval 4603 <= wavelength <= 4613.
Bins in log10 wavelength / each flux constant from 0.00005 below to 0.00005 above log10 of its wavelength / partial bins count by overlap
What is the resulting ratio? 0.95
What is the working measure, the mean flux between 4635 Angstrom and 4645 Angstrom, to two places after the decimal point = 2.86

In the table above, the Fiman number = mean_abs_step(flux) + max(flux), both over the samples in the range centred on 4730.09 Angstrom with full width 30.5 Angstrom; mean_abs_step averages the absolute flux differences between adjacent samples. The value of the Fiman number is 3.85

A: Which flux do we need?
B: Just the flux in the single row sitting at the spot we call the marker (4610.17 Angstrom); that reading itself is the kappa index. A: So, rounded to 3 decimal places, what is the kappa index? 2.977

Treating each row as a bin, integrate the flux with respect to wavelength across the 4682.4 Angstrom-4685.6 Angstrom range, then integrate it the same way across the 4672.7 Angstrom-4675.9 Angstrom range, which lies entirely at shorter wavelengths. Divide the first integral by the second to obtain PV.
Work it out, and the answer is 1.01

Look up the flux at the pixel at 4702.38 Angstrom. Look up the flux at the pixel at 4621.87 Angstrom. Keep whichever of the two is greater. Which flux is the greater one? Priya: 3.13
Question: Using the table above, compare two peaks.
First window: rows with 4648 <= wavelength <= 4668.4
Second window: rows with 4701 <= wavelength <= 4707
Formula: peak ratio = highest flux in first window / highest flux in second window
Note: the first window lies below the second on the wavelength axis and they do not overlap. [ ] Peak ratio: 1.09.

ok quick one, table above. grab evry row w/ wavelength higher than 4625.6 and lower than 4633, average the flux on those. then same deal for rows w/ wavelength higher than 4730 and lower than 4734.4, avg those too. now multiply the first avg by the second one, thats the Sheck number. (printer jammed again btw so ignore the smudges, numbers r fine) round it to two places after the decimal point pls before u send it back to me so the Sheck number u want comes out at 9.72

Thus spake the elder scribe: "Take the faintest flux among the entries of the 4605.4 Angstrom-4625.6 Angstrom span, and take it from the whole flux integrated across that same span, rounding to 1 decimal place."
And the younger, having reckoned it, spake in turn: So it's 62.7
